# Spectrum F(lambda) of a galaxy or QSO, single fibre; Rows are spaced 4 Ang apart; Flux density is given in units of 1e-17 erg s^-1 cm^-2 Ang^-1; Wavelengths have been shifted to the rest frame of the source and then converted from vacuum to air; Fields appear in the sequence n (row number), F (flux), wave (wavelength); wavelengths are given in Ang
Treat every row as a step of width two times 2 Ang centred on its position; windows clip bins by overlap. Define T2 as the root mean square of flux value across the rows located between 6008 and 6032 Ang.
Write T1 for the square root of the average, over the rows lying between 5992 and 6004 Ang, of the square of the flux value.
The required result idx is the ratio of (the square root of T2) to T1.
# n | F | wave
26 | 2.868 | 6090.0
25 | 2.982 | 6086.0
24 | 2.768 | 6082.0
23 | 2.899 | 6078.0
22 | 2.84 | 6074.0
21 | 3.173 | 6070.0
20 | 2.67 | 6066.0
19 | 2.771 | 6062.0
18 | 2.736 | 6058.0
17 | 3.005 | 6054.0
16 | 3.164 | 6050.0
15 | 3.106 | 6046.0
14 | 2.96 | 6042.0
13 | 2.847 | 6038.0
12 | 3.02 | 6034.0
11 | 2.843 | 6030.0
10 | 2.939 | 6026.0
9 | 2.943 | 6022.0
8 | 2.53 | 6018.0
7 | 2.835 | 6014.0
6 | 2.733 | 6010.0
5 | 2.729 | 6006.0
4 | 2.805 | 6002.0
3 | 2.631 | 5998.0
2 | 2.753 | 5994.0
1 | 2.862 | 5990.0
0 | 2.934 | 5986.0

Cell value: 0.61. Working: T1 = 2.73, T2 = 2.81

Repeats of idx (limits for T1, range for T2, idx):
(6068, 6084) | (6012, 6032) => 0.57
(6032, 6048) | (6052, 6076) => 0.57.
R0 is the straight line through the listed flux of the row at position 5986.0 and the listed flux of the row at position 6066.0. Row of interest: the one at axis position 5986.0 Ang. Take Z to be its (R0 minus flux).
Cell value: 0.00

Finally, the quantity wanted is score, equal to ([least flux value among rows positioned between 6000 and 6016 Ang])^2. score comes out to 7.4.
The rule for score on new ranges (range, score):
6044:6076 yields 7.1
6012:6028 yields 6.4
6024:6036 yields 8.1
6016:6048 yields 6.4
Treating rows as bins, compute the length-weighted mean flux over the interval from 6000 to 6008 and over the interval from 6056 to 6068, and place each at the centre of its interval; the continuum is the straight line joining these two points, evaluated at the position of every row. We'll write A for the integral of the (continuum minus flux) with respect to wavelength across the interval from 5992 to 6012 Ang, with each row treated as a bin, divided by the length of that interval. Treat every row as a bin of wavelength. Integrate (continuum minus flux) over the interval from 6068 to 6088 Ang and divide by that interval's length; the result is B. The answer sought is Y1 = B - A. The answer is -0.26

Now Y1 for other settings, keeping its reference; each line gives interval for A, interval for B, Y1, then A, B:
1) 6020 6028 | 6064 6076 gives 0.01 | -0.19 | -0.17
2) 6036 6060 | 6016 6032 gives 0.17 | -0.23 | -0.06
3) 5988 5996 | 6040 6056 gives -0.29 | -0.03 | -0.32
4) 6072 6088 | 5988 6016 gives 0.16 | -0.16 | 0.00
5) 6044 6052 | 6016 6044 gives 0.28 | -0.40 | -0.12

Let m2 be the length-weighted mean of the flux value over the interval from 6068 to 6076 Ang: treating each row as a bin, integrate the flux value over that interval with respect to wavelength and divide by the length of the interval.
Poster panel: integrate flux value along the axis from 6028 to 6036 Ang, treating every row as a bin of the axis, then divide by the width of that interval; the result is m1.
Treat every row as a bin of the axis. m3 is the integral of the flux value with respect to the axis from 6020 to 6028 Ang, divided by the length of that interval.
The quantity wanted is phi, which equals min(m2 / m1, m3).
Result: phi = 1.03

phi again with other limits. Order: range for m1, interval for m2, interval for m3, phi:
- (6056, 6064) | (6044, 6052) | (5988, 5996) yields 1.14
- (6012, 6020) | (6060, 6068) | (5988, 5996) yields 1.01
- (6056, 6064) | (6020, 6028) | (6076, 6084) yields 1.07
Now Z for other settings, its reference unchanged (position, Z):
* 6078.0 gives -0.27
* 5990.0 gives 0.06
